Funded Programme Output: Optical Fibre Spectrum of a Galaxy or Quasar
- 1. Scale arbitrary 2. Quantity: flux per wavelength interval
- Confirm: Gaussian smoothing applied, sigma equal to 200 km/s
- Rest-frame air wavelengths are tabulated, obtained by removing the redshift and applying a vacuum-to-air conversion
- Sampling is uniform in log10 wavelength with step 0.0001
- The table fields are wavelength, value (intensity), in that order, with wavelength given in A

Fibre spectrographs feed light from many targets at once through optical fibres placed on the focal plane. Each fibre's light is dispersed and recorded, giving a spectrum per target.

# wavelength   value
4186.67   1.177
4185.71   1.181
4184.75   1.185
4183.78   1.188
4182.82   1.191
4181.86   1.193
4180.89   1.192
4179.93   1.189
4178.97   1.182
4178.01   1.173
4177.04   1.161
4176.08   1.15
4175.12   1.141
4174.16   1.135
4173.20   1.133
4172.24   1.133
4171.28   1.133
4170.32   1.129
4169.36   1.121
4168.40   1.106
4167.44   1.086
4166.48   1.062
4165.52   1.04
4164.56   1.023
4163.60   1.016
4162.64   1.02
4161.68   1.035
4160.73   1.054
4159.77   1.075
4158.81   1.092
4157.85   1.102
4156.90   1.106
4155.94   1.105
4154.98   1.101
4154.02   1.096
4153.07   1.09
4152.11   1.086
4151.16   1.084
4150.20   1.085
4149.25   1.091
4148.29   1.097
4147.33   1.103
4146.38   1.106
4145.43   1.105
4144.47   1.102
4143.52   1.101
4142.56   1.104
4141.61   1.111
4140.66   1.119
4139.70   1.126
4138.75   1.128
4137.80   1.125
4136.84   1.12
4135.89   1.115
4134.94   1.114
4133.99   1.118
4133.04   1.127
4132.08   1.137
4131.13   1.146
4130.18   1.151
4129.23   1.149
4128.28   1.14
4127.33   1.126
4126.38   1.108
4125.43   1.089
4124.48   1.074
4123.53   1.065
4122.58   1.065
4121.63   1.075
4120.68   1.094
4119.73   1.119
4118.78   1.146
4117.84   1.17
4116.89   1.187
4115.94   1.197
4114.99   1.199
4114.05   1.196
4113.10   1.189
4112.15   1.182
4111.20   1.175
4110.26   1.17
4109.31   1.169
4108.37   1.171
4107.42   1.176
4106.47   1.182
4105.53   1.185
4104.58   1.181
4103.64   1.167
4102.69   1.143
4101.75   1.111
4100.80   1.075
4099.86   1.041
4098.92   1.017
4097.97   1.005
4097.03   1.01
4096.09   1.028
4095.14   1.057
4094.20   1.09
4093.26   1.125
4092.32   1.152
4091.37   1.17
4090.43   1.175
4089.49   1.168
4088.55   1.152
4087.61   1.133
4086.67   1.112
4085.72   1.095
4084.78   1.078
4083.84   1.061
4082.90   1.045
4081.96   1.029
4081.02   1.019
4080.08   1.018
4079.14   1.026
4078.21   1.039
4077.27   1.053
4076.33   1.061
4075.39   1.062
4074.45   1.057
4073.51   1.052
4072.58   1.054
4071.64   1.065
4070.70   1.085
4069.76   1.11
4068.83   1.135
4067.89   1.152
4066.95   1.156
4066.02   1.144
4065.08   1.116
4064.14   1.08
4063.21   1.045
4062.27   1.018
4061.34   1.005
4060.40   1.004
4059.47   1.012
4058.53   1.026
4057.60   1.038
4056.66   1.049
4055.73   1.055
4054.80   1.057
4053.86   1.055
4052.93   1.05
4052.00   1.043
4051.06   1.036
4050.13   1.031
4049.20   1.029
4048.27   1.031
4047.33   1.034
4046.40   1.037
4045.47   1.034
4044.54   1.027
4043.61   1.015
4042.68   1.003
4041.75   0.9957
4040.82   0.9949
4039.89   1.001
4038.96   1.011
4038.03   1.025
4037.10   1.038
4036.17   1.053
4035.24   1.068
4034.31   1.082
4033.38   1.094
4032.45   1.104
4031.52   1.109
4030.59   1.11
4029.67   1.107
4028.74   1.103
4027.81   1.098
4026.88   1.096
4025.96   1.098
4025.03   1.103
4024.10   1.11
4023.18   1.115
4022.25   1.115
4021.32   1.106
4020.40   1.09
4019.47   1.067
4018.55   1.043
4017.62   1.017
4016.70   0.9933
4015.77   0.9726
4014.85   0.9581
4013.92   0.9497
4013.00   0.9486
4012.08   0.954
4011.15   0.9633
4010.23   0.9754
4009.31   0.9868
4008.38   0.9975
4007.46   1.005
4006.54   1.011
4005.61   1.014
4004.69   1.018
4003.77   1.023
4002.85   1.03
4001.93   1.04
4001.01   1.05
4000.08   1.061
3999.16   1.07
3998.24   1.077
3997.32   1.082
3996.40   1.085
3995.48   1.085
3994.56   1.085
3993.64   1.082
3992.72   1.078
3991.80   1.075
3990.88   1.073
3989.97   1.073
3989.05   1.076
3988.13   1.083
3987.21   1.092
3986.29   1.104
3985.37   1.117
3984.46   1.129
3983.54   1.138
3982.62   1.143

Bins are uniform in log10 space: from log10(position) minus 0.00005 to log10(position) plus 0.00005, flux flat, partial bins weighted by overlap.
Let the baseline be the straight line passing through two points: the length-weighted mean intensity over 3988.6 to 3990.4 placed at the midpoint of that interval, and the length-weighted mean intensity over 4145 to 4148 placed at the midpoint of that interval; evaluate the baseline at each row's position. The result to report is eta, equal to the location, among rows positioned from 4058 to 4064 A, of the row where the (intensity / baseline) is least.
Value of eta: 4060.40 A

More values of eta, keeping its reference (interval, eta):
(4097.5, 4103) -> 4097.97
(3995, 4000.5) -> 4000.08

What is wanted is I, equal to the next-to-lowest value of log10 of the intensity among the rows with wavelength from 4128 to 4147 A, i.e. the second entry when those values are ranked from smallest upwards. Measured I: 0.042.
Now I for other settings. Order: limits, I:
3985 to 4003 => 0.017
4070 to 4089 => 0.008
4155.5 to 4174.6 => 0.009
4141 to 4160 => 0.035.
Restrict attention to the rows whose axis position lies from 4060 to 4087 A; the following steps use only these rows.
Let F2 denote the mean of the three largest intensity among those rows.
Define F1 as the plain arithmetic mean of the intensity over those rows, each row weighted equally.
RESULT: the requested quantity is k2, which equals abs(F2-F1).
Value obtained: 0.083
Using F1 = 1.07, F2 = 1.15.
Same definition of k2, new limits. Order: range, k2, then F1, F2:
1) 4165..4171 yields 0.028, 1.09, 1.12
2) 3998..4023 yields 0.084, 1.02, 1.10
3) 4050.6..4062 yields 0.020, 1.04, 1.06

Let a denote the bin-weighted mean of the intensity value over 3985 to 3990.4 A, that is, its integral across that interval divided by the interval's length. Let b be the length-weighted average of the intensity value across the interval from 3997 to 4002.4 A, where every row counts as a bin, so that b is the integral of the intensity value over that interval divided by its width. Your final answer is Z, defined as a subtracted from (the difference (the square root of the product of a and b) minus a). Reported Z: -1.10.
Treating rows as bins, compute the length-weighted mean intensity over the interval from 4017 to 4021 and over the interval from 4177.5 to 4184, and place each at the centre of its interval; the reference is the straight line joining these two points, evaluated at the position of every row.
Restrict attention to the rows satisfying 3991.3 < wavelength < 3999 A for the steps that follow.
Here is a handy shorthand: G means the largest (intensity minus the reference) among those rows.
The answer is 0.05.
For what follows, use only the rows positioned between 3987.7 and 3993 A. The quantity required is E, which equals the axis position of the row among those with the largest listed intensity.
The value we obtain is 3988.13 A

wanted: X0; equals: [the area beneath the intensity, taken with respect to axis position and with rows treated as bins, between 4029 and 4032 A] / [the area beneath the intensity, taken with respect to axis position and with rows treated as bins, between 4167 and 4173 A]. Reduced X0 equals 0.5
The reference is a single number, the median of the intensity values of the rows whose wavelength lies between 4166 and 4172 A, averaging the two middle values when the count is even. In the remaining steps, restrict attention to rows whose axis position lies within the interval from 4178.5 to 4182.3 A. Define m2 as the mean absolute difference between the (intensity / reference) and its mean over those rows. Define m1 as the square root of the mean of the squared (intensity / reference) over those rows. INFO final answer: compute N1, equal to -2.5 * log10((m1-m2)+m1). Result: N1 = -0.82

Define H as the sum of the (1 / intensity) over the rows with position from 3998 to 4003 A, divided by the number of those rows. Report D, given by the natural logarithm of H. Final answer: -0.053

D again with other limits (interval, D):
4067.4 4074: -0.088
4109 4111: -0.157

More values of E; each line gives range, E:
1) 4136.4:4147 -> 4138.75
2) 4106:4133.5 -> 4114.99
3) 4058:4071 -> 4066.95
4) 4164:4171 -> 4170.32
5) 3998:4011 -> 3998.24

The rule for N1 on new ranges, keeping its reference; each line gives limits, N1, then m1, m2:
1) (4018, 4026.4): -0.72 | 0.98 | 0.016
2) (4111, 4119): -0.81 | 1.06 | 0.011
